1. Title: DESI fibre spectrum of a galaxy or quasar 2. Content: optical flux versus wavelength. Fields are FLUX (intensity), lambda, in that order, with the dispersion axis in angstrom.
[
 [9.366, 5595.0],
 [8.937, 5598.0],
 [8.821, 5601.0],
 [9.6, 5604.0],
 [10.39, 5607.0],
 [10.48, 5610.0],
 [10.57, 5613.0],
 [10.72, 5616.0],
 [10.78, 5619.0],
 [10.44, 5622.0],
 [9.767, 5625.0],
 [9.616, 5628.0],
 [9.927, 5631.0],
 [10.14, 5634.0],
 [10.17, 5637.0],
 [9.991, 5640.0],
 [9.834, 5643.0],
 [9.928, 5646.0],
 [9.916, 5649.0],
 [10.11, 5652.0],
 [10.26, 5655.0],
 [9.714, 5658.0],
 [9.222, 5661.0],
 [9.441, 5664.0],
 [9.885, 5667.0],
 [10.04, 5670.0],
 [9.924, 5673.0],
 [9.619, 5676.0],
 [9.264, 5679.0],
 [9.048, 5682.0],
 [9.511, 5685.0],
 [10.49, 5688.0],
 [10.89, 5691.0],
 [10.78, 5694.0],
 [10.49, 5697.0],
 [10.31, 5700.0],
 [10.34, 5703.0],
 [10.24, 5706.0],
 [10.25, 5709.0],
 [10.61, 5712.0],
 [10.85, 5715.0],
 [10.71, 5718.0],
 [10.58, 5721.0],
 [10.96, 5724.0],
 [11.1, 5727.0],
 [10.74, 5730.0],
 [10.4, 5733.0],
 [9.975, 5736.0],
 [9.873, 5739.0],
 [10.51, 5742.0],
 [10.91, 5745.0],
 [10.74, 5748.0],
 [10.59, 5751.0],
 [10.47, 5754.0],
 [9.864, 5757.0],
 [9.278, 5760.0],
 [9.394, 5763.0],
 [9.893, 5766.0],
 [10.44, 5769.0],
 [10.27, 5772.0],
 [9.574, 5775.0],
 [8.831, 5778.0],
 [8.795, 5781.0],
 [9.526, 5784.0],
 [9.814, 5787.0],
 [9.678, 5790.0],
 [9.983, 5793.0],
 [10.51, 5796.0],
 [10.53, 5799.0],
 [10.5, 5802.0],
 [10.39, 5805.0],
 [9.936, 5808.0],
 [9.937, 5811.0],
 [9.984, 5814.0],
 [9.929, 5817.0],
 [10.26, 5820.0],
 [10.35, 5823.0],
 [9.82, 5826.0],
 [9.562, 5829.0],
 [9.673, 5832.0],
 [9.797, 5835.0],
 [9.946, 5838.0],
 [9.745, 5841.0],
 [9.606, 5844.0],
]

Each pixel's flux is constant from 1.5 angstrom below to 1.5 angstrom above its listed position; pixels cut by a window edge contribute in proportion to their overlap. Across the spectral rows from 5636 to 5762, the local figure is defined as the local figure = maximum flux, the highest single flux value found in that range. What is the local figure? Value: 11.1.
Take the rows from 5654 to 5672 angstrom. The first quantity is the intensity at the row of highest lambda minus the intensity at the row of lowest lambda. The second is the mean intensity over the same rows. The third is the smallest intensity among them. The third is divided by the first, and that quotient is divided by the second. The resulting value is -4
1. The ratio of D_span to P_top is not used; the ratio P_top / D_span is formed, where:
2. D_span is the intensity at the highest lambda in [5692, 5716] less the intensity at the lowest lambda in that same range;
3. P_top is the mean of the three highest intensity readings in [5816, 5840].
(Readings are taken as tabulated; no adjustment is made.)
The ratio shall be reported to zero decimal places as 146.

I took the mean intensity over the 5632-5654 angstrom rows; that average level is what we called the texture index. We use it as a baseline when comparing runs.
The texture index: 10.0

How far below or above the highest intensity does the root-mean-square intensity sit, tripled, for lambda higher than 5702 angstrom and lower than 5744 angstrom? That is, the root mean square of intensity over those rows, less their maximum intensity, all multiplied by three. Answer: -1.75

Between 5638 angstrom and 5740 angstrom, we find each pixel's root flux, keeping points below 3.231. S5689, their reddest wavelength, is 5739.0 angstrom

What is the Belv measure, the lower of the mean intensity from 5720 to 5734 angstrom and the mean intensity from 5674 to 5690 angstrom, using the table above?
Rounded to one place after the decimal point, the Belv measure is 9.6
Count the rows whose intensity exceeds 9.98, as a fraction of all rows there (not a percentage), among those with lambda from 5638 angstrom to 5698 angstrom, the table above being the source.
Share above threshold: 0.40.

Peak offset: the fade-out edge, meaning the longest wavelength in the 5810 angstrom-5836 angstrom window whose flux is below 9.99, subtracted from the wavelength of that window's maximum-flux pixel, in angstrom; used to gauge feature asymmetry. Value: -12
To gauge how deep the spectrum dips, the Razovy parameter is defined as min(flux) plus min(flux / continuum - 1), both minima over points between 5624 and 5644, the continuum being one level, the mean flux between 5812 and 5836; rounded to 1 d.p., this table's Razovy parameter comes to 9.6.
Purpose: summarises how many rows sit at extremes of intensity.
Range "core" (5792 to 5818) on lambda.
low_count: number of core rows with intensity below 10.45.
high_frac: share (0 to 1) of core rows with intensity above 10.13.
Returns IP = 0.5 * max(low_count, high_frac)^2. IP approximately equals 18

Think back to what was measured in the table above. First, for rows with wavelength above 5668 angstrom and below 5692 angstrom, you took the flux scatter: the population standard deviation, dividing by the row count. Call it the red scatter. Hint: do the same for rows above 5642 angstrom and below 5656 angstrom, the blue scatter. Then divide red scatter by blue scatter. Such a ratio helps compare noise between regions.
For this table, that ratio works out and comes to 3.8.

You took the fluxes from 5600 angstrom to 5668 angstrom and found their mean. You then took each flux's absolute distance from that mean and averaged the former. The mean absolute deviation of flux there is 0.36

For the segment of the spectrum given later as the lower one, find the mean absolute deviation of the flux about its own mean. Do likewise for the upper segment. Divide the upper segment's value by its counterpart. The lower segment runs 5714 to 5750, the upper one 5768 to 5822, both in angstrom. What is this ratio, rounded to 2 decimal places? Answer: 1.32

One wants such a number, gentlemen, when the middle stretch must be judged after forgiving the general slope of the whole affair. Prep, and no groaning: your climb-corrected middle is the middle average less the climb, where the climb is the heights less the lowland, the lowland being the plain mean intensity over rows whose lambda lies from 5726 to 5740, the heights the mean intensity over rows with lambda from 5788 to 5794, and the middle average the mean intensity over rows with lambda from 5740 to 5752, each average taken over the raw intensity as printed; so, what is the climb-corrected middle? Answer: 11.3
